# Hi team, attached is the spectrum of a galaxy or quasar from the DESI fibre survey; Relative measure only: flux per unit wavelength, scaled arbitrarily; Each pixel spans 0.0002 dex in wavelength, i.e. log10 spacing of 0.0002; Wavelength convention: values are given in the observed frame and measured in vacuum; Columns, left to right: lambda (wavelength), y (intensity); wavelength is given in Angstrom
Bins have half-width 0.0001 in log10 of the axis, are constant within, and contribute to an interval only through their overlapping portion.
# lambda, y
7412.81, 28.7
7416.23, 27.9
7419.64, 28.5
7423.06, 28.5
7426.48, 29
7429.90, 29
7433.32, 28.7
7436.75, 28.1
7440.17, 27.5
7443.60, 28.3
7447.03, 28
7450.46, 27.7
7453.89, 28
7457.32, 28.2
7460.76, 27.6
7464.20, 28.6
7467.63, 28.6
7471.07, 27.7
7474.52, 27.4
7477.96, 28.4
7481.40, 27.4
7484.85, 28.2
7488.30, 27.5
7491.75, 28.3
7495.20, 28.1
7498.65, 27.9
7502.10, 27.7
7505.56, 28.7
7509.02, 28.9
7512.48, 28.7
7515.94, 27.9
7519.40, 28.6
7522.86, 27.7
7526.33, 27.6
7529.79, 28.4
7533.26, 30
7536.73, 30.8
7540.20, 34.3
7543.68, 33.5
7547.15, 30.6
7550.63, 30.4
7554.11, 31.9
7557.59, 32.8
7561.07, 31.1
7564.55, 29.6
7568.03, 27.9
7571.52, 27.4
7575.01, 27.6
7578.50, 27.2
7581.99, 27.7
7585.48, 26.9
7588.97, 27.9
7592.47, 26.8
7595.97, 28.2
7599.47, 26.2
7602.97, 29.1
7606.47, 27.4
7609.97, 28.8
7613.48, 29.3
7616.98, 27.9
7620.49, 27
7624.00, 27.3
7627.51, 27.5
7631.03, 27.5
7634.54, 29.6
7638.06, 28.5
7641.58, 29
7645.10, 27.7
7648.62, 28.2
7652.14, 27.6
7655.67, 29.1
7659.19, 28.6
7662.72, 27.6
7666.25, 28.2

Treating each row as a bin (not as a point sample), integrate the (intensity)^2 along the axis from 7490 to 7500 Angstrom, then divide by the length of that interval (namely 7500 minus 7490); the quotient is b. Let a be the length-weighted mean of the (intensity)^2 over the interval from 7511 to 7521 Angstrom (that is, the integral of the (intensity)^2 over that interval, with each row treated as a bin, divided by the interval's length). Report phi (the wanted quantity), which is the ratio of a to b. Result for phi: 1.02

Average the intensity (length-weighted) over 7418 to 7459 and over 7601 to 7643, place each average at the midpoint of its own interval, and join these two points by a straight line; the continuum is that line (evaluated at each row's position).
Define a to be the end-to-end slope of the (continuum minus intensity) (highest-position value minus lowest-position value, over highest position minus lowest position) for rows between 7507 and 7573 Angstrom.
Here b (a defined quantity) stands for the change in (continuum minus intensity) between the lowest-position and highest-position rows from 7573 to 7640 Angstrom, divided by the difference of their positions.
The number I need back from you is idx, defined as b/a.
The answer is -0.6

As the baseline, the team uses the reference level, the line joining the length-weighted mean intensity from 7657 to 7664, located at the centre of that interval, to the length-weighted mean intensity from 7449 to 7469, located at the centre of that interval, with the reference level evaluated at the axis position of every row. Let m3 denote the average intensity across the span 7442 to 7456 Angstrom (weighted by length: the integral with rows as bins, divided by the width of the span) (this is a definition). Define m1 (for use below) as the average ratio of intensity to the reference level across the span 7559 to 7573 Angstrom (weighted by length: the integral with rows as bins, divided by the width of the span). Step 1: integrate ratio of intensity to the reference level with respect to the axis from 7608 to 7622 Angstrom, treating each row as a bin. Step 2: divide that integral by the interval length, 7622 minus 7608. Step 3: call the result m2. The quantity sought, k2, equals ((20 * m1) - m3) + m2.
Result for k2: -6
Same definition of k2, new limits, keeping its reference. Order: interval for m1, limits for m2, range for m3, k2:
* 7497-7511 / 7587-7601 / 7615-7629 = -6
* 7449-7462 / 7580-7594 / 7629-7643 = -8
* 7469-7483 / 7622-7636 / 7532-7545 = -11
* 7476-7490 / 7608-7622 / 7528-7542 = -10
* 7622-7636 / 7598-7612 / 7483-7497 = -7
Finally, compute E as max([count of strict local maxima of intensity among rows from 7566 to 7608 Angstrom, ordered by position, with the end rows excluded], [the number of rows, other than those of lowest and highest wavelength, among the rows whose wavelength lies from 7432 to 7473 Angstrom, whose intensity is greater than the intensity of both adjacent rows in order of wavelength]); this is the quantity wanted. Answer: 5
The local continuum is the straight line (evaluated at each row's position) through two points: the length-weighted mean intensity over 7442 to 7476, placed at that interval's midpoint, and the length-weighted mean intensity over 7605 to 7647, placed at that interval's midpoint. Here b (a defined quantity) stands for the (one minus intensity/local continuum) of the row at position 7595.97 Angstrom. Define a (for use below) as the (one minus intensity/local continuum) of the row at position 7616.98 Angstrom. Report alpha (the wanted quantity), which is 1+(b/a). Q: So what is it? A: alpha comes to 0.6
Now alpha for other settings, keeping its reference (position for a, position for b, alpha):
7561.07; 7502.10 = 0.9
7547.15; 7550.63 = 1.9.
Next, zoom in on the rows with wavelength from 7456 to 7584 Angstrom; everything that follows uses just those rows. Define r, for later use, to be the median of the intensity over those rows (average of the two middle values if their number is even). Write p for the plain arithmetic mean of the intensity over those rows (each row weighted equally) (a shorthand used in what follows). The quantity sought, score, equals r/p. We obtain 0.98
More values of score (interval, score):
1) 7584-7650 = 1.00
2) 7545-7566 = 0.99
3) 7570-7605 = 1.00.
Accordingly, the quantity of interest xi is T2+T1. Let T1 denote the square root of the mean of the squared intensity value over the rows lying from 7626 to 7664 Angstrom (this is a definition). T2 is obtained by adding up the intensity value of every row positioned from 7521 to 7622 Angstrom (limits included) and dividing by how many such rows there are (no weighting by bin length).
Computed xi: 57.3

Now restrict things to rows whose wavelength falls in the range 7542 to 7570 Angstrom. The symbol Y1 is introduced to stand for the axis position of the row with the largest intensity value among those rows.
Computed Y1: 7543.68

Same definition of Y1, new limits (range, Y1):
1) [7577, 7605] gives 7602.97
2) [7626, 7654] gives 7634.54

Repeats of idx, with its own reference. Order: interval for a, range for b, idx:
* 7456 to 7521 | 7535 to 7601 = -10.7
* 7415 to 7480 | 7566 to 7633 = -0.7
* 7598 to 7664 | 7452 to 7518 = -0.1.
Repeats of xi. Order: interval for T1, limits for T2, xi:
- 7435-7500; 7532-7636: 57.0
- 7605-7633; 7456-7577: 56.9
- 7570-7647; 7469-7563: 57.1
